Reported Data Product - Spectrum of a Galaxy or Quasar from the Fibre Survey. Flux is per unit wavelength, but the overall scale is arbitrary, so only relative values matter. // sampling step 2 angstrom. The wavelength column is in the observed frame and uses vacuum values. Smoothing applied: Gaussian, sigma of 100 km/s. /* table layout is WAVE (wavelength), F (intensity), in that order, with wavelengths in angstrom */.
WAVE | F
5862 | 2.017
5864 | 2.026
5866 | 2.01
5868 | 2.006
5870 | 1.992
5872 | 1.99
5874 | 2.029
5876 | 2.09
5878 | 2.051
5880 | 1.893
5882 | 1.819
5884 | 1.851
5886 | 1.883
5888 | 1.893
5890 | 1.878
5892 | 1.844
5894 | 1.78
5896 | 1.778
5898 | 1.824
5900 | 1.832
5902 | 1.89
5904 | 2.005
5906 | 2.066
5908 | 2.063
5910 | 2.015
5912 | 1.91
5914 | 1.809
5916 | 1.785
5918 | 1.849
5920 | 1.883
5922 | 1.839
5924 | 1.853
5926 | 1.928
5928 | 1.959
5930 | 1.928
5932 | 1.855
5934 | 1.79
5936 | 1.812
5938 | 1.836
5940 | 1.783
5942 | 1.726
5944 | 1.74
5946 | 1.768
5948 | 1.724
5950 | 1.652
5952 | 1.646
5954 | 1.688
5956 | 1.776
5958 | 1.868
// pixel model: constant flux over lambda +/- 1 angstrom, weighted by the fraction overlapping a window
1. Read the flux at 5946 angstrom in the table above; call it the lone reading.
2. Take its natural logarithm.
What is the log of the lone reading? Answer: 0.57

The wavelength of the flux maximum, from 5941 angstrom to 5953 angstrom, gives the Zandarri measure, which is 5946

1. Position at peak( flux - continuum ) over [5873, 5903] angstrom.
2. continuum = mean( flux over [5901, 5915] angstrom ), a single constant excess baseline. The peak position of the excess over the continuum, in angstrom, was 5876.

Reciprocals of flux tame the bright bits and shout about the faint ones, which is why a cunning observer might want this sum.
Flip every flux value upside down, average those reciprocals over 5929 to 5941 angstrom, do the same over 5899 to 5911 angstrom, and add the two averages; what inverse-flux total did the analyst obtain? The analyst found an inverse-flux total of 1.05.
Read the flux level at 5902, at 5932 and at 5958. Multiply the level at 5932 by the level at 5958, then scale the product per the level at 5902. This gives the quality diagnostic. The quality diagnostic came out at 1.83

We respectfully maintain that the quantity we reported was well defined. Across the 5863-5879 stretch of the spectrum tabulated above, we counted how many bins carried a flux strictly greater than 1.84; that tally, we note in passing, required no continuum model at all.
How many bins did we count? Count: 8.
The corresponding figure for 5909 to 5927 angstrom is 6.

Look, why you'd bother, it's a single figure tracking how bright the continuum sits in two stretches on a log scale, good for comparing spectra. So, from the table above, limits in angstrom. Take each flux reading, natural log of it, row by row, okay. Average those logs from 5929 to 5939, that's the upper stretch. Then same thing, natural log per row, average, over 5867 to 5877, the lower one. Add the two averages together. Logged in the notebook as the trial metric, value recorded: 1.32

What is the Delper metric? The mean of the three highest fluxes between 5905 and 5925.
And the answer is 2.05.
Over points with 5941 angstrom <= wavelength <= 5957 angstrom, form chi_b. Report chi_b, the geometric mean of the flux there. 1.71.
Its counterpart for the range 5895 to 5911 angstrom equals 1.93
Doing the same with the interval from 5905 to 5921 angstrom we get 1.92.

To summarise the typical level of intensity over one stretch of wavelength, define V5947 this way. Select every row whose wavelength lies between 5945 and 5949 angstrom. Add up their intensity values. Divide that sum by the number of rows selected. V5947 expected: 1.75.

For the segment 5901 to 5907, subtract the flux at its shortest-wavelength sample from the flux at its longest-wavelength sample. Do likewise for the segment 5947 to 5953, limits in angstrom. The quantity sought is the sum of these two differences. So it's 0.10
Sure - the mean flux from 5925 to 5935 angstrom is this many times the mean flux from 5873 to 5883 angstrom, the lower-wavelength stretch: 0.96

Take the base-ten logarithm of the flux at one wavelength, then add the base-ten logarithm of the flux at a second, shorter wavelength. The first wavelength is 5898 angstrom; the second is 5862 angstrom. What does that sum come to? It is 0.566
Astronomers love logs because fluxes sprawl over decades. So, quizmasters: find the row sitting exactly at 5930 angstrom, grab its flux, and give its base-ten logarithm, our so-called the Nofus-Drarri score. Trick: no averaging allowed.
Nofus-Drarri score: 0.29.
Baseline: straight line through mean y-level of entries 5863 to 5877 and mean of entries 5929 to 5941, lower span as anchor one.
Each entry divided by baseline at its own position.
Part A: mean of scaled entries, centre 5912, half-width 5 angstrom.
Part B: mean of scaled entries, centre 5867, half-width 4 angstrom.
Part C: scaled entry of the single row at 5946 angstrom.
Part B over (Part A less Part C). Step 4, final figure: 36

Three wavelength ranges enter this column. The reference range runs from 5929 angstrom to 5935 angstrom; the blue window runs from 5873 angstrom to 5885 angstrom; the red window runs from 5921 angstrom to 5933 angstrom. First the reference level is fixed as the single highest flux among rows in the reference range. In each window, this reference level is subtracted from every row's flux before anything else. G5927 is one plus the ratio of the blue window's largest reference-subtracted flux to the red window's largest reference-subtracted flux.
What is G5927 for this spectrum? 6.2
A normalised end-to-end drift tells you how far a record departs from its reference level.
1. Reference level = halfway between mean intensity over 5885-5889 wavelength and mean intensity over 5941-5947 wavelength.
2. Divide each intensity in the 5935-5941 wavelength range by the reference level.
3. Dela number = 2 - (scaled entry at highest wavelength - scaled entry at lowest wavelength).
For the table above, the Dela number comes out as 2.02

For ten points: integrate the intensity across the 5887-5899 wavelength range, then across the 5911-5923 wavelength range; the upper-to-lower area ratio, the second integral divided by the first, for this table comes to 1.01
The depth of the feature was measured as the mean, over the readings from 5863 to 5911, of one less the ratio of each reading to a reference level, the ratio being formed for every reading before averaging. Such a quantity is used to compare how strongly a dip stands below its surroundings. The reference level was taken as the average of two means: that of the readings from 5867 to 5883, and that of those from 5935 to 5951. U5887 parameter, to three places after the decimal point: -0.037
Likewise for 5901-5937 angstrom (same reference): -0.018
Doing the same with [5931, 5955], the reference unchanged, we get 0.063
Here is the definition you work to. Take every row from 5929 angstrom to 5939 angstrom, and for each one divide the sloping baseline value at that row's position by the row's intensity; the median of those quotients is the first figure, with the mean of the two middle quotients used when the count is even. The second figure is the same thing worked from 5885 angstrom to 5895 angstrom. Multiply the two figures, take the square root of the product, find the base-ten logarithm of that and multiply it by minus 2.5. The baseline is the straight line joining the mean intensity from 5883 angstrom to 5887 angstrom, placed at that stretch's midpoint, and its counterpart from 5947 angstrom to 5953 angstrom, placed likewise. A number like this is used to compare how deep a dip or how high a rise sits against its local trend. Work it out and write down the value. 0.044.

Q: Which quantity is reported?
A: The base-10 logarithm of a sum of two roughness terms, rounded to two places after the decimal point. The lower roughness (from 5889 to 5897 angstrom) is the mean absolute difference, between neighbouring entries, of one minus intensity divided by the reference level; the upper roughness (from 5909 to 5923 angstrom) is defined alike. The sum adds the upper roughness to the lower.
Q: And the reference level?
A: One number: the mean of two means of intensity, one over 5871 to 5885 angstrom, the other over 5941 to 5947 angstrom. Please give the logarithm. -1.29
